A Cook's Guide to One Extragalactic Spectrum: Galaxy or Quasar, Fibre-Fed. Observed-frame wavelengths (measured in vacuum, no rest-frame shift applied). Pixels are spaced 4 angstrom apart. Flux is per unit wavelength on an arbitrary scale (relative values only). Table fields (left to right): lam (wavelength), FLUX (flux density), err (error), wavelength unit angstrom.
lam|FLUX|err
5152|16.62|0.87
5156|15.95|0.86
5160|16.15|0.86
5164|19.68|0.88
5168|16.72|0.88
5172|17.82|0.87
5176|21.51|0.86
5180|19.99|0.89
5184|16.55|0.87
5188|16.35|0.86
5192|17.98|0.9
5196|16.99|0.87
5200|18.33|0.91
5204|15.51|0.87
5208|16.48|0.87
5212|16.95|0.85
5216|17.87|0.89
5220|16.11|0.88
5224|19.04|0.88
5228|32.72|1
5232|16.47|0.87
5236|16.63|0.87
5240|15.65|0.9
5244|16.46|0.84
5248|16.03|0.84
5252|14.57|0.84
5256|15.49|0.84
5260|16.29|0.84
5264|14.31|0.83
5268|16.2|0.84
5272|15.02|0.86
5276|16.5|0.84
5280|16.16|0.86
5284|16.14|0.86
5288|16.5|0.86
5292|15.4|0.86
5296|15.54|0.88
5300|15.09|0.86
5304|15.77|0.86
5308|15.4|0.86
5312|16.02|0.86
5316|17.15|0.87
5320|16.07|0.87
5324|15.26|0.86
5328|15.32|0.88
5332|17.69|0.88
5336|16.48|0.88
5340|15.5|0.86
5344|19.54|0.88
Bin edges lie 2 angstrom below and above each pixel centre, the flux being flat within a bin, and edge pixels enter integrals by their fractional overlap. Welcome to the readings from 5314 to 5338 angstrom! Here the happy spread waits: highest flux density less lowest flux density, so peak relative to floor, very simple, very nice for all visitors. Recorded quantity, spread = 2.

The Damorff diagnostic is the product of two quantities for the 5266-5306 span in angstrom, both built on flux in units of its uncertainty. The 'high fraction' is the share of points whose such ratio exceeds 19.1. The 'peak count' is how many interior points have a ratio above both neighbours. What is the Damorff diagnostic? 0.60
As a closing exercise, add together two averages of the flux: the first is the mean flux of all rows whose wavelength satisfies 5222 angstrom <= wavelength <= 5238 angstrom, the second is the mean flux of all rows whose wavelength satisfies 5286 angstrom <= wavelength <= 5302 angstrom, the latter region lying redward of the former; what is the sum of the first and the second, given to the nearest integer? 37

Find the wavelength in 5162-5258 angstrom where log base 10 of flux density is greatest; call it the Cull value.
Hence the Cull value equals 5228 angstrom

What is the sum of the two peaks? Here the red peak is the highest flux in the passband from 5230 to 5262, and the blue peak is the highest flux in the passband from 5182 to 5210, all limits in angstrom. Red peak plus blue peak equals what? 35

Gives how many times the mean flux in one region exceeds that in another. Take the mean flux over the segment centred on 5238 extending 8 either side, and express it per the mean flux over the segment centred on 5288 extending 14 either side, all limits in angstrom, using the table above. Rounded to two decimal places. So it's 1.03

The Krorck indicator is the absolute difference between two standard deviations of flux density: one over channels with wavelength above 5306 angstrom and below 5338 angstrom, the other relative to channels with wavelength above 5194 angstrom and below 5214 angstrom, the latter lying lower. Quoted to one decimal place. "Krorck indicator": 0.1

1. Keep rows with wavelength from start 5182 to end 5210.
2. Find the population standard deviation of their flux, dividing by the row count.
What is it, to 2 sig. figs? 0.91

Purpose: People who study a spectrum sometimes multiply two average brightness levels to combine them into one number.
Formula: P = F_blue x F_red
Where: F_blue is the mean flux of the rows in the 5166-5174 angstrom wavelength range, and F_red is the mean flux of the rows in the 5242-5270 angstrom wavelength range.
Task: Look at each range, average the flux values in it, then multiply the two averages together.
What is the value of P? 270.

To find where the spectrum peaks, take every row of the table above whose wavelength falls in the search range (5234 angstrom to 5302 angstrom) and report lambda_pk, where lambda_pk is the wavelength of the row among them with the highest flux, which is 5236 angstrom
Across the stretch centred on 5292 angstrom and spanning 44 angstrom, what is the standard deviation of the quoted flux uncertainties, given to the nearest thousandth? 0.009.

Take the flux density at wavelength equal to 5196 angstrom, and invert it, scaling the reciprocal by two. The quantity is 0.118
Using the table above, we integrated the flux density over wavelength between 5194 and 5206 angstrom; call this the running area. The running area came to 203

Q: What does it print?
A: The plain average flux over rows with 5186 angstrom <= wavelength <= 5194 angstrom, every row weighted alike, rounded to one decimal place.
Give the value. 17.2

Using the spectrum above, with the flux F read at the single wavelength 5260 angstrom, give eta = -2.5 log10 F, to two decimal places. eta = -3.03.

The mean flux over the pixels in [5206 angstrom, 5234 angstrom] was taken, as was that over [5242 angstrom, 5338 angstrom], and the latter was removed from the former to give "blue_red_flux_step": 3.5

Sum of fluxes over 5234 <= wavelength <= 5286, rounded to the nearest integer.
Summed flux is 205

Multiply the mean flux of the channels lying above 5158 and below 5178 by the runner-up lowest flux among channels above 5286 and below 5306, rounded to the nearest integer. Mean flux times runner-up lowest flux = 283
